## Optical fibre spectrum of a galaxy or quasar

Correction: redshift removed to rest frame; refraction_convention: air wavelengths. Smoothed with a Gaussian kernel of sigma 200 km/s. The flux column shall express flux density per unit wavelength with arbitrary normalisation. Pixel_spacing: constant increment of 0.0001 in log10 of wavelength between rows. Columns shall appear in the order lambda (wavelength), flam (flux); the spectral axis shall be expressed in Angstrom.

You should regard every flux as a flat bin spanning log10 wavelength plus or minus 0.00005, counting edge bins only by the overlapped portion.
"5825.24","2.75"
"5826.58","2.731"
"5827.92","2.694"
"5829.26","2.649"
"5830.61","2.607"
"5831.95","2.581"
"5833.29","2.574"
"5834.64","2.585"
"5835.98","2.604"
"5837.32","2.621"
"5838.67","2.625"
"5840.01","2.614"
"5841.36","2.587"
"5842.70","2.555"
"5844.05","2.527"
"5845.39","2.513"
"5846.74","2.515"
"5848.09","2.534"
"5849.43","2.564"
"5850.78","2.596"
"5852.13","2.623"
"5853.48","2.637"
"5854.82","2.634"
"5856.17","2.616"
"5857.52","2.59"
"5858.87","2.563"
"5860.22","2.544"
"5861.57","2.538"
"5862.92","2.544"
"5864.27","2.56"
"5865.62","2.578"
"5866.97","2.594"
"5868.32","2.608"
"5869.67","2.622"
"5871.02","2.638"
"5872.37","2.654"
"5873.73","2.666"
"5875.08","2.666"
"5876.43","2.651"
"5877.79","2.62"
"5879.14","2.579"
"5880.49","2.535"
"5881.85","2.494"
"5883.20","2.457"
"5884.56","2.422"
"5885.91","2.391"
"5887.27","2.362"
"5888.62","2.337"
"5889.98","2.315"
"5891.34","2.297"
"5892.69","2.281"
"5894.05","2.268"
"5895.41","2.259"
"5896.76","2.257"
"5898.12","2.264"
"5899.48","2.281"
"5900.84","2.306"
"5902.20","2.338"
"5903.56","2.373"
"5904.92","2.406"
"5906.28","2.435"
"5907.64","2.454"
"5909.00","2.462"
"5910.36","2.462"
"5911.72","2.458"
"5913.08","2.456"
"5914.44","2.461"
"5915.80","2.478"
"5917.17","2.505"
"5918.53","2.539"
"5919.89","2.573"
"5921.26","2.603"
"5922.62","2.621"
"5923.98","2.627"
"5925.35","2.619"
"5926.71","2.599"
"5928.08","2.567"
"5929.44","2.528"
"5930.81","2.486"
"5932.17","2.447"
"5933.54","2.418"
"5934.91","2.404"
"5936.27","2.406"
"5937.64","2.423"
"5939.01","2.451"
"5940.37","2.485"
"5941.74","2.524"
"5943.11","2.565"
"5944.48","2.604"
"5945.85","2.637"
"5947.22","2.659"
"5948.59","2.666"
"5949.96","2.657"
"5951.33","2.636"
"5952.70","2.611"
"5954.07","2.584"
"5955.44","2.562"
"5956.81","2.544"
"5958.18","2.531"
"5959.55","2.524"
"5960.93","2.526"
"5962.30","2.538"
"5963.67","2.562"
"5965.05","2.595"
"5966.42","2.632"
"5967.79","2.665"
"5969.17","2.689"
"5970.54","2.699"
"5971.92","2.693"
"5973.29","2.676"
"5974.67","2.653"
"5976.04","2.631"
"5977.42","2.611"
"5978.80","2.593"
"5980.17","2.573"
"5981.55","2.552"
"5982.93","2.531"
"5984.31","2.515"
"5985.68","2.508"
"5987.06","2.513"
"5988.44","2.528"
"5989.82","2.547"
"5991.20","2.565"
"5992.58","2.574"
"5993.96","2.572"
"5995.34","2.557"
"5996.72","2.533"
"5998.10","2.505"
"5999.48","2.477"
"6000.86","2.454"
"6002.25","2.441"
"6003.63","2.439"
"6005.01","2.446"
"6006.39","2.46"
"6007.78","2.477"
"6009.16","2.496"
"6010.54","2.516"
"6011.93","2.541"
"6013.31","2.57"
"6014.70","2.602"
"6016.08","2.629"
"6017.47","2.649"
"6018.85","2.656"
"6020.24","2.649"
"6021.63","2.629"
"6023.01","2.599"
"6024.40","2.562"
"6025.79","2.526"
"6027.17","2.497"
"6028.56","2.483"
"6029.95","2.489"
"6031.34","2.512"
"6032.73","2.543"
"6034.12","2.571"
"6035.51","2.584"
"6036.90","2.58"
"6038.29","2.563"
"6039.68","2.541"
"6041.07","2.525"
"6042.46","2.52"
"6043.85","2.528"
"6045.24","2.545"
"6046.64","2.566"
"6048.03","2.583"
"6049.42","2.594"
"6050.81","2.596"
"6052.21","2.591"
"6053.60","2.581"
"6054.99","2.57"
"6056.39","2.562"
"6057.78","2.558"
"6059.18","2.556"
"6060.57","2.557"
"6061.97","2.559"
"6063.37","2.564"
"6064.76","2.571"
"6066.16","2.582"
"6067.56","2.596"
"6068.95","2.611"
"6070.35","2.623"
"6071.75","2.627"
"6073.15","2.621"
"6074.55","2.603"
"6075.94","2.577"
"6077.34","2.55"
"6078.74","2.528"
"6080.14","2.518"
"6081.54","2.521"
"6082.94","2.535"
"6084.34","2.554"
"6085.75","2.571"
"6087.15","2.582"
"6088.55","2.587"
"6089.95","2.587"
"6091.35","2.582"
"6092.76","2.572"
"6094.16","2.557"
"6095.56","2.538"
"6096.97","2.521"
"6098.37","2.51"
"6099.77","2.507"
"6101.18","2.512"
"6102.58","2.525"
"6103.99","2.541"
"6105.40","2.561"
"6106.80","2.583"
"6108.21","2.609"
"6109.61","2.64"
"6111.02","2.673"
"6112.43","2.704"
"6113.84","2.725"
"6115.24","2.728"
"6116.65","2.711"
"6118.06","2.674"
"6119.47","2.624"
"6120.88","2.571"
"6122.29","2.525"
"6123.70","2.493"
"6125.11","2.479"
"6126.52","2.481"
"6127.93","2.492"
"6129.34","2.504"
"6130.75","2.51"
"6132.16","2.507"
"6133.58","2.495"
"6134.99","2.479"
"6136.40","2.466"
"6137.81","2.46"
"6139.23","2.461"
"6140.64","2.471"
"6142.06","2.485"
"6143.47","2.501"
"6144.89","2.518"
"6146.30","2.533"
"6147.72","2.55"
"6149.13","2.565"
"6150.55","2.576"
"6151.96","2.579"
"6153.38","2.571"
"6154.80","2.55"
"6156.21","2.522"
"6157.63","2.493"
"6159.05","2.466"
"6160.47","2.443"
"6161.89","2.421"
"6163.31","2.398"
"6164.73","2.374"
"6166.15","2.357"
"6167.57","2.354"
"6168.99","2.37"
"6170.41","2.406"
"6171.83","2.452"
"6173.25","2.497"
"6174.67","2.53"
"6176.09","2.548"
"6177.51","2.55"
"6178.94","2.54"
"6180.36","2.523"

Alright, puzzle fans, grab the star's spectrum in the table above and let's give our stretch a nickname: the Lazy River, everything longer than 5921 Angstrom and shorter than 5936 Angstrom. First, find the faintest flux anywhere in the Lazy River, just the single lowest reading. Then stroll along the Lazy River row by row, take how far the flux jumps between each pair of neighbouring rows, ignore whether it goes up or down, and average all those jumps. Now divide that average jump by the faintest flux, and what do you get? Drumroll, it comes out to 0.0103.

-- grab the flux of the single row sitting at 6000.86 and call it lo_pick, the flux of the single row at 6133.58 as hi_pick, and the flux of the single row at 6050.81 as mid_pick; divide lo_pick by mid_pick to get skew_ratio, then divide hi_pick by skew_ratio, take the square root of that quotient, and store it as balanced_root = 1.62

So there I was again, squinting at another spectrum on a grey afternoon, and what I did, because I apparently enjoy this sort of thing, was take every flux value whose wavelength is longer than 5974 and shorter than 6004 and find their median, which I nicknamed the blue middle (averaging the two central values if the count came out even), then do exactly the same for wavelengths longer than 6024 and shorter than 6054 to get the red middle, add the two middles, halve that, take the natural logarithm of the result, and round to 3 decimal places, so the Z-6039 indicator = 0.935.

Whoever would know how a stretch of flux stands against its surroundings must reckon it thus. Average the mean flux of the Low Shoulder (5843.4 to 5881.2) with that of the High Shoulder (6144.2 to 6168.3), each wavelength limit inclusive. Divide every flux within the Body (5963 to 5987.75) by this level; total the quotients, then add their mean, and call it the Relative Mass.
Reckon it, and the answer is 19.5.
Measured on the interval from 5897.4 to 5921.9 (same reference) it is 18.2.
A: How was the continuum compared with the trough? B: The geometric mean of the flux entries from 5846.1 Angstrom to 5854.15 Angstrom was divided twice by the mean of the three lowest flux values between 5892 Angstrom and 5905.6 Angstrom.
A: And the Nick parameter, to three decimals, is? 0.505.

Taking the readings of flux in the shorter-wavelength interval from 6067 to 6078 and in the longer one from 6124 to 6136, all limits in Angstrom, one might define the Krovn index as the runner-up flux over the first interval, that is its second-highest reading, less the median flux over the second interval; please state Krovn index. 0.13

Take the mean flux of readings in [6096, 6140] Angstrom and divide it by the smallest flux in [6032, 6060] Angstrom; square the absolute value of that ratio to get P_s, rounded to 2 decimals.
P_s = 1.03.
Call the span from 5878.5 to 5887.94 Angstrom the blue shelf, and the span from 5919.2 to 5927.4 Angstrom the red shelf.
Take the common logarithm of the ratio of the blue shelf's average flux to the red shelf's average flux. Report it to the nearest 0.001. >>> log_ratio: -0.025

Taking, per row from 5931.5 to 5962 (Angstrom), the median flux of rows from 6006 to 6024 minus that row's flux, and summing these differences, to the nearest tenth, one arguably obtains 1.3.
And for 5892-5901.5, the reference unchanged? 2.3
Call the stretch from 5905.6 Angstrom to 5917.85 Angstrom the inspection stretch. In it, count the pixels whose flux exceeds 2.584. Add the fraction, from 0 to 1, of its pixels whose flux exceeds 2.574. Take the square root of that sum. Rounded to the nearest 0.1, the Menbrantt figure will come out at 0.0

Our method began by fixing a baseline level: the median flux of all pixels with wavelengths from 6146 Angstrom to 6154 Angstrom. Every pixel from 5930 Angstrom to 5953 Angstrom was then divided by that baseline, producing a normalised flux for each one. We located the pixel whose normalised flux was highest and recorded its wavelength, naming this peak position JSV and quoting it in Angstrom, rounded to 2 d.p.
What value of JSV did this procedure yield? 5948.59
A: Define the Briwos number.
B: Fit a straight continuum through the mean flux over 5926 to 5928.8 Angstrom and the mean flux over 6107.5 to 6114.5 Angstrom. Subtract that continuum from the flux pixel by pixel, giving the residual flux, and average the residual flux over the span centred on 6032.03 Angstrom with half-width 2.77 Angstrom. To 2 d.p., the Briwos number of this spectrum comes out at -0.10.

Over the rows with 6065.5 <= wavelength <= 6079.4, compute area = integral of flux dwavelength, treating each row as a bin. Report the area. 36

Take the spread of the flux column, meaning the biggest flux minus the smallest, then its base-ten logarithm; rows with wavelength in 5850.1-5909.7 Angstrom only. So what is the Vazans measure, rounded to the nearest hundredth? -0.39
